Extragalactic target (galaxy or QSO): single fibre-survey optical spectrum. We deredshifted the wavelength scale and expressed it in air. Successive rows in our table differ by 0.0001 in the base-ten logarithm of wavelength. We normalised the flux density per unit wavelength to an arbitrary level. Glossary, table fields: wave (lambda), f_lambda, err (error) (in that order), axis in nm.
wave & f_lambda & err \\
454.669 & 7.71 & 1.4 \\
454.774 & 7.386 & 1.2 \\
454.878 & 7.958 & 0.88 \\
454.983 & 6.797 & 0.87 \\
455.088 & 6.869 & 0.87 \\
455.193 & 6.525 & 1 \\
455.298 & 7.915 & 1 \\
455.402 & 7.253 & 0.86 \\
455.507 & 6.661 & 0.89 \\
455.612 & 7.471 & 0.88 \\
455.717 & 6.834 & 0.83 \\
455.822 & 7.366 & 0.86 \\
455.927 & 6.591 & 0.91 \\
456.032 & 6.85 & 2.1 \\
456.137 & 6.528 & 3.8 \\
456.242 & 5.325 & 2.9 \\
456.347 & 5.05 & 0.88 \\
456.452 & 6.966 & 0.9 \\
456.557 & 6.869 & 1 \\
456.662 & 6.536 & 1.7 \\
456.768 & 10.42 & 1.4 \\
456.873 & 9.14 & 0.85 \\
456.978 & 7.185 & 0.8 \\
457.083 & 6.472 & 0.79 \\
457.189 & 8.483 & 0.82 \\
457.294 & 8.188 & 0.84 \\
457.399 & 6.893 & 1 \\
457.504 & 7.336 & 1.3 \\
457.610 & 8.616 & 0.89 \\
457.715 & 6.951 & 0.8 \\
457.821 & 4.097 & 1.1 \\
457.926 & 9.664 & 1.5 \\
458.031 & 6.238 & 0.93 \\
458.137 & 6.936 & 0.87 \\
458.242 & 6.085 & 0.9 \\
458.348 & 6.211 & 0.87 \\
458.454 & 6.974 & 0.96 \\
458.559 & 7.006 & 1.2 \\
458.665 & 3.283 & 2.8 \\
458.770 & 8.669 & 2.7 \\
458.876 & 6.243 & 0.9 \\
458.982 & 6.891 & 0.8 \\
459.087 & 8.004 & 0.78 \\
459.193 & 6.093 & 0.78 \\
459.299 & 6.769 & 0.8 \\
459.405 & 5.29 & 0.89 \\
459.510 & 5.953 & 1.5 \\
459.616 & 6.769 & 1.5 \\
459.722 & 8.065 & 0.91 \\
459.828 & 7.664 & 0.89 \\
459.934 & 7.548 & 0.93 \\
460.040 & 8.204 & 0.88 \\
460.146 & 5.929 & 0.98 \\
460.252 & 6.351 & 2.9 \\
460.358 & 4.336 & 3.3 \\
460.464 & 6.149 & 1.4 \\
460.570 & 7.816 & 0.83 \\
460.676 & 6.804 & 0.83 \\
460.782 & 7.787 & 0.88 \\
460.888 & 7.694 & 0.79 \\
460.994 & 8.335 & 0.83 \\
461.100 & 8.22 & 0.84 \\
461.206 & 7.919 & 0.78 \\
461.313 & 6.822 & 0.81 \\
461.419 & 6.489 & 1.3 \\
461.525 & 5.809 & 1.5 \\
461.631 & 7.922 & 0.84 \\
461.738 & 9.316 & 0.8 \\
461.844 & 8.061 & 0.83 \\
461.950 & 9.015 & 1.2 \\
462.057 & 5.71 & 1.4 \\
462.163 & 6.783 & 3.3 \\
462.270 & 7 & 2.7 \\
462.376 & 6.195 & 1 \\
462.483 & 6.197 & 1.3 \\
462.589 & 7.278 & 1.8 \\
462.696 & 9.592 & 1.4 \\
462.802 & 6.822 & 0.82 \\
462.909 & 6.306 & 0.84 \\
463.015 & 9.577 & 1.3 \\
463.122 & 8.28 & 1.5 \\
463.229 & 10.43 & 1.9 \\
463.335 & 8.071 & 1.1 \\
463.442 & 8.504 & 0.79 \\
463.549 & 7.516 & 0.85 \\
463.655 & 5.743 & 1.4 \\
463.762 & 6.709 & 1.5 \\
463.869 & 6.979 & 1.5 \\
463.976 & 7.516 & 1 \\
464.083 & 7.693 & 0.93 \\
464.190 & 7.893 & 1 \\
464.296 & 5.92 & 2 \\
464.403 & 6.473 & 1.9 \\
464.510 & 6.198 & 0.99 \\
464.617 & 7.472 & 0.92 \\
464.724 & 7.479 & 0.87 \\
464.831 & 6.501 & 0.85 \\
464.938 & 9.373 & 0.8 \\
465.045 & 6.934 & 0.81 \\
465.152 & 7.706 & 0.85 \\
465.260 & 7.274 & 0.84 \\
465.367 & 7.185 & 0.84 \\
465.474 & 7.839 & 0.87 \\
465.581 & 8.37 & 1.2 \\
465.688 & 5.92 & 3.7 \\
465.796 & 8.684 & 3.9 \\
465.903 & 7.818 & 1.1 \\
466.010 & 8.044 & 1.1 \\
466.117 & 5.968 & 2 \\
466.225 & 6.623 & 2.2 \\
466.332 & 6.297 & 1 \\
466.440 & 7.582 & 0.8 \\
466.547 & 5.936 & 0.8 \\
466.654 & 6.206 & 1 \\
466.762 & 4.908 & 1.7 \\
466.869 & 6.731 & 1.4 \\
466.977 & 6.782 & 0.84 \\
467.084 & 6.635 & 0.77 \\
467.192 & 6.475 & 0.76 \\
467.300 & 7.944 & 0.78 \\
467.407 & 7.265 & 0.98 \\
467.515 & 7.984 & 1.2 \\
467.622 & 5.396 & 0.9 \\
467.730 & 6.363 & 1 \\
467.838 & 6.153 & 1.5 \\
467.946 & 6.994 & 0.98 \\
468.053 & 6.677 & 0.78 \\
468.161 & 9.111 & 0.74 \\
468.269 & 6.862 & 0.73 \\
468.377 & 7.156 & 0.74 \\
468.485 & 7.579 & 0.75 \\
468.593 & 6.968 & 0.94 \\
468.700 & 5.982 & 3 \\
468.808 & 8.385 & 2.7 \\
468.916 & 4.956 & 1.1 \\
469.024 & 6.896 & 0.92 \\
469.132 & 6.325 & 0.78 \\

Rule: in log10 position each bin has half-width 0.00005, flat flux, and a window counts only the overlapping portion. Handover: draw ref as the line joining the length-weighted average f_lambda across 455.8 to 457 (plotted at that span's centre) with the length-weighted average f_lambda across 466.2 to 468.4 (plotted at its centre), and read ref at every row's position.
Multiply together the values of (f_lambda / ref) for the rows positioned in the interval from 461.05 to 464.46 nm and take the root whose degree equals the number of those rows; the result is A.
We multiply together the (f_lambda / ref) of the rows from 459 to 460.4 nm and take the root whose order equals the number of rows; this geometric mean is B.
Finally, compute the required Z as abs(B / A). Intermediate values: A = 1.07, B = 0.95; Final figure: 0.88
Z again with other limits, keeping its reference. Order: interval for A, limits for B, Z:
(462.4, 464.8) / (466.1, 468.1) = 0.90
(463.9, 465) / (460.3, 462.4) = 0.98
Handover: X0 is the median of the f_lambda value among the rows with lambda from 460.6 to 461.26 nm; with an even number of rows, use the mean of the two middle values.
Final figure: 7.9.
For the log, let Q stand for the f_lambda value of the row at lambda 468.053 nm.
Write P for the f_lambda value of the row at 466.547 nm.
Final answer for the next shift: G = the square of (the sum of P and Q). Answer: 159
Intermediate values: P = 5.936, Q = 6.677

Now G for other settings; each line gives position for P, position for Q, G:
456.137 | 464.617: 196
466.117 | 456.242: 128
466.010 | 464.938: 303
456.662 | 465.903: 206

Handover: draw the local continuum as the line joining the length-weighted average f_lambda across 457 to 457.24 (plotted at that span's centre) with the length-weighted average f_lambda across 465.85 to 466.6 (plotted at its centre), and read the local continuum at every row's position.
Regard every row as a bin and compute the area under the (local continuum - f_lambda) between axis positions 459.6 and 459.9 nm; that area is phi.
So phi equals -0.1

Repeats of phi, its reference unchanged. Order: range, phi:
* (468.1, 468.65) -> -0.4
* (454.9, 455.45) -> 0.2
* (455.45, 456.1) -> 0.4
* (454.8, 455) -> 0.0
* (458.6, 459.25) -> 0.5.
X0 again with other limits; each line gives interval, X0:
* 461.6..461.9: 8.1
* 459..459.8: 6.8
